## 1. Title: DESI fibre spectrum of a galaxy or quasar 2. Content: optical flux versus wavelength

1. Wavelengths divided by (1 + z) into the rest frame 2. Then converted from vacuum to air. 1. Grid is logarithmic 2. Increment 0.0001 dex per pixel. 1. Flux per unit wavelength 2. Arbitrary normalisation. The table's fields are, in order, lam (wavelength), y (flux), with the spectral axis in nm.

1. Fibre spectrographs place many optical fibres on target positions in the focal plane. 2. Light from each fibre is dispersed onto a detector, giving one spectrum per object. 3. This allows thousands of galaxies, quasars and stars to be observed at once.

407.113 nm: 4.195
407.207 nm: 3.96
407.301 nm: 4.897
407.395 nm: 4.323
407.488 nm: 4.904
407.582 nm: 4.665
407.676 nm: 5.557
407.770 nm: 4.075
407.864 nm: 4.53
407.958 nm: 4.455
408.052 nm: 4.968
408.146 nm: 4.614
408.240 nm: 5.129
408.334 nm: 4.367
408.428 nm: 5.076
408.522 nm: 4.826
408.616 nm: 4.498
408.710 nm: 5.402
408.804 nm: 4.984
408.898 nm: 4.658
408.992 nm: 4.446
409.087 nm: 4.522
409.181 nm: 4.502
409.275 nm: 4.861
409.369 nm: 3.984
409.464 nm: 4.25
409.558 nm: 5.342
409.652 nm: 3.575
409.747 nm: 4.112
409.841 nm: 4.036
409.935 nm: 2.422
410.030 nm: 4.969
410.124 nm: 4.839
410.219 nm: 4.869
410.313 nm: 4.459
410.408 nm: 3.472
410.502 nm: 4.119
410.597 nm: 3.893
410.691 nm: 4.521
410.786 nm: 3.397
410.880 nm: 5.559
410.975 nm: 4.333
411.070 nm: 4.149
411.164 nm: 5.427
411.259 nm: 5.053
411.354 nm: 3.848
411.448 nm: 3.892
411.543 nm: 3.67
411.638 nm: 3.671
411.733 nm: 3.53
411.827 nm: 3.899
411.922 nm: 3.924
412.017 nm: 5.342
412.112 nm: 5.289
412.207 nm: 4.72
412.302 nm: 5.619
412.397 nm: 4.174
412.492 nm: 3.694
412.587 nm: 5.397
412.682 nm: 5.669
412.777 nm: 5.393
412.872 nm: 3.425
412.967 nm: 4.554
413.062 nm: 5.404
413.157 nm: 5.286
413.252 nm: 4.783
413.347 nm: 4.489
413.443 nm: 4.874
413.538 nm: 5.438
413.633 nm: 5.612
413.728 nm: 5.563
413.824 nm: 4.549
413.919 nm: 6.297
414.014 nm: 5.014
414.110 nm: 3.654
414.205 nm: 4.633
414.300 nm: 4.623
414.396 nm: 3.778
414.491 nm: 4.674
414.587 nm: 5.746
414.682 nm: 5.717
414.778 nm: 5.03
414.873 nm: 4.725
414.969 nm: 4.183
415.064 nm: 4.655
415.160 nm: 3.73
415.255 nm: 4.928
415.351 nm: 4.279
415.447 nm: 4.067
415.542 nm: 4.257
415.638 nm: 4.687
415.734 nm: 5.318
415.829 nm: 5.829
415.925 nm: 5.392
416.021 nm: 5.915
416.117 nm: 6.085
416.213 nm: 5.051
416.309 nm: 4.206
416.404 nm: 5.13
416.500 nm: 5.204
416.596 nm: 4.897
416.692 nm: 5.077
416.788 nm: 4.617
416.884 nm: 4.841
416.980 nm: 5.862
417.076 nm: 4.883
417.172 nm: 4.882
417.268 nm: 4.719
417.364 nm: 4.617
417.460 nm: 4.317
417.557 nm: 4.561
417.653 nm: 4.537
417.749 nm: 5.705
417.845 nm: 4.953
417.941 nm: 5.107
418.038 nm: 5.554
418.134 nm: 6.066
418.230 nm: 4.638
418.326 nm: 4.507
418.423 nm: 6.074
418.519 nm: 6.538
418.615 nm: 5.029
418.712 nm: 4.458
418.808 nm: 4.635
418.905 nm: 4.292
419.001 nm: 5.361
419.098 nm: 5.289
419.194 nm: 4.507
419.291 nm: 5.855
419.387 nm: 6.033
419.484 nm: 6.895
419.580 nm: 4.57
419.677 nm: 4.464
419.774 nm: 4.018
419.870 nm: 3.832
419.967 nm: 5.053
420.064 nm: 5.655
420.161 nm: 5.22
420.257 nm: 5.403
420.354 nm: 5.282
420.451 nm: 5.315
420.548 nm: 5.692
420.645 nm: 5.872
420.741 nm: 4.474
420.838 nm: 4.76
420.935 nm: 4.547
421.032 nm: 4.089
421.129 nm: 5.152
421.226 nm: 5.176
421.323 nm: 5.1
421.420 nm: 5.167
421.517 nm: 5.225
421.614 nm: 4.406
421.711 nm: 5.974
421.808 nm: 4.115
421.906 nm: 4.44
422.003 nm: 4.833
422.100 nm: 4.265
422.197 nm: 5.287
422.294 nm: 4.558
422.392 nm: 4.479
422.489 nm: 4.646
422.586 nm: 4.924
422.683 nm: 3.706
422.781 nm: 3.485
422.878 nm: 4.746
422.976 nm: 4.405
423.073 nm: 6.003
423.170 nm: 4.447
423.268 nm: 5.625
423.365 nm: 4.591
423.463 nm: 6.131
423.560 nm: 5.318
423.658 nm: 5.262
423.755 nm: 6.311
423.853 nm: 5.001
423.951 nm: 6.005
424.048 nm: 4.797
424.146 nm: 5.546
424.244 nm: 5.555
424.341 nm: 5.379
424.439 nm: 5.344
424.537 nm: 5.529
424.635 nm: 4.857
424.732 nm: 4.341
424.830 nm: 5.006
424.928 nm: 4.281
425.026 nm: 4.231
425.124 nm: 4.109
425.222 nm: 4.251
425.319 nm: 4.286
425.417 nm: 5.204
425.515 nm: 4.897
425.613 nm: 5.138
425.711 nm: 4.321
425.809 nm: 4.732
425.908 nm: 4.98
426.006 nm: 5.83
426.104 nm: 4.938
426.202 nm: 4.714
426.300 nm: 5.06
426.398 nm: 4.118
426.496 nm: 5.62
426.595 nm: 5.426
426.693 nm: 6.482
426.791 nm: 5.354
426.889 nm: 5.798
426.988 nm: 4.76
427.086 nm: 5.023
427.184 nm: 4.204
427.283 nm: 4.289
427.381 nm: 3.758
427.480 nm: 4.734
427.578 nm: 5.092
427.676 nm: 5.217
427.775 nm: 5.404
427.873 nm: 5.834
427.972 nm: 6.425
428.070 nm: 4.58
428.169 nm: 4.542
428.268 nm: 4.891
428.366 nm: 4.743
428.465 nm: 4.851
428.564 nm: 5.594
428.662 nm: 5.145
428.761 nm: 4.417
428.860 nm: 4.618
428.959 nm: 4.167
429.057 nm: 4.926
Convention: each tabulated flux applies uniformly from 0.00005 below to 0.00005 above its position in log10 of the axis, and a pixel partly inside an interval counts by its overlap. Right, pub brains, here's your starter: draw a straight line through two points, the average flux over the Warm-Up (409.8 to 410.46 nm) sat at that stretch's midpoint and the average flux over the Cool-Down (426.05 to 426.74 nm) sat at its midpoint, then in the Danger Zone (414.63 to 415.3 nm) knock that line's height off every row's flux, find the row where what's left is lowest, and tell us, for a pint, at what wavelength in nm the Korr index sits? 415.160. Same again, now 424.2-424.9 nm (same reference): 424.732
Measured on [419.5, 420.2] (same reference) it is 419.870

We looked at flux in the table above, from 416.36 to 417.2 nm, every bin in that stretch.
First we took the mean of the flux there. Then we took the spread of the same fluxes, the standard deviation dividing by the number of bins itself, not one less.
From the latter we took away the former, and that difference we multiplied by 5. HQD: -23.6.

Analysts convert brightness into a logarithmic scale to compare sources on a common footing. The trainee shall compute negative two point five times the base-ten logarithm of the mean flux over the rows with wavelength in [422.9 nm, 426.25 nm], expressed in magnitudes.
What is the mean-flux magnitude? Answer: -1.76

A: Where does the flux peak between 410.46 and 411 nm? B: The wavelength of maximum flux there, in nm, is 410.880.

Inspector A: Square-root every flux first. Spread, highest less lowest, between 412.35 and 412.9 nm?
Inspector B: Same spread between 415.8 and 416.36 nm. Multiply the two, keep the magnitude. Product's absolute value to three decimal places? 0.221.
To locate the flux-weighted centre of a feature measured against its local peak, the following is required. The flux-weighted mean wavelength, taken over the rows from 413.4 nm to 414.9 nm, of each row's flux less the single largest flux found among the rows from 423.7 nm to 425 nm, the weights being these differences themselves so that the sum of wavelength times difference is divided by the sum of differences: 414.20 nm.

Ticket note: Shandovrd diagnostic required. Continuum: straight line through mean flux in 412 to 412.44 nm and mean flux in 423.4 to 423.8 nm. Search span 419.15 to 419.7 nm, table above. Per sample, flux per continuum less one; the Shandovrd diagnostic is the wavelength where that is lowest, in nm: 419.677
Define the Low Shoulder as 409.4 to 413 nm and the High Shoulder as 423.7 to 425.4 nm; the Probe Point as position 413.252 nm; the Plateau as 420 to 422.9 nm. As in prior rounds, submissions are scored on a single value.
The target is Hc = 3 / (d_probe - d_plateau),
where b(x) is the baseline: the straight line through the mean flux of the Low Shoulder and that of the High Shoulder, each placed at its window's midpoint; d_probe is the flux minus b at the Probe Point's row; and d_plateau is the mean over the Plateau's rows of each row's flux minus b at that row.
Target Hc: 10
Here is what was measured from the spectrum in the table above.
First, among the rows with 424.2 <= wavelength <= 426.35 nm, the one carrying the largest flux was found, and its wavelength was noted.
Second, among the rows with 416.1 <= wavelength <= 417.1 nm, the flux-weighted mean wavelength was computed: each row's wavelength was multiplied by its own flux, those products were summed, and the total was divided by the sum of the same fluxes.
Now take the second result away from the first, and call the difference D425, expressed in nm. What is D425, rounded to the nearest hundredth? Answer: 9.41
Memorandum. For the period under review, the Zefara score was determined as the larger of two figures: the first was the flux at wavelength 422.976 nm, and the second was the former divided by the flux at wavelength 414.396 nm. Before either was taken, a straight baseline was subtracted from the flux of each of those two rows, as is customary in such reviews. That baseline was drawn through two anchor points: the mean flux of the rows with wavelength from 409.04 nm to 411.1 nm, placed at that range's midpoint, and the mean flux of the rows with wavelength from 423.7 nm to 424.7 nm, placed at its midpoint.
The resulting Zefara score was 1.1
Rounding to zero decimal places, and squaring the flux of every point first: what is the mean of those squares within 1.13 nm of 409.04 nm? 21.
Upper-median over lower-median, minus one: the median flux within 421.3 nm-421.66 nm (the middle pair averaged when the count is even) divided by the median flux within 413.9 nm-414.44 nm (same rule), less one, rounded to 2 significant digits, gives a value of 0.11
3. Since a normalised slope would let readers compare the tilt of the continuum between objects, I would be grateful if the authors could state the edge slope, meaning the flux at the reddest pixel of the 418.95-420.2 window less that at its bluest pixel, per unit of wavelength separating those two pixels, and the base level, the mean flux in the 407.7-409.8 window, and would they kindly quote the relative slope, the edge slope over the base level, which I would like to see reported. -0.026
